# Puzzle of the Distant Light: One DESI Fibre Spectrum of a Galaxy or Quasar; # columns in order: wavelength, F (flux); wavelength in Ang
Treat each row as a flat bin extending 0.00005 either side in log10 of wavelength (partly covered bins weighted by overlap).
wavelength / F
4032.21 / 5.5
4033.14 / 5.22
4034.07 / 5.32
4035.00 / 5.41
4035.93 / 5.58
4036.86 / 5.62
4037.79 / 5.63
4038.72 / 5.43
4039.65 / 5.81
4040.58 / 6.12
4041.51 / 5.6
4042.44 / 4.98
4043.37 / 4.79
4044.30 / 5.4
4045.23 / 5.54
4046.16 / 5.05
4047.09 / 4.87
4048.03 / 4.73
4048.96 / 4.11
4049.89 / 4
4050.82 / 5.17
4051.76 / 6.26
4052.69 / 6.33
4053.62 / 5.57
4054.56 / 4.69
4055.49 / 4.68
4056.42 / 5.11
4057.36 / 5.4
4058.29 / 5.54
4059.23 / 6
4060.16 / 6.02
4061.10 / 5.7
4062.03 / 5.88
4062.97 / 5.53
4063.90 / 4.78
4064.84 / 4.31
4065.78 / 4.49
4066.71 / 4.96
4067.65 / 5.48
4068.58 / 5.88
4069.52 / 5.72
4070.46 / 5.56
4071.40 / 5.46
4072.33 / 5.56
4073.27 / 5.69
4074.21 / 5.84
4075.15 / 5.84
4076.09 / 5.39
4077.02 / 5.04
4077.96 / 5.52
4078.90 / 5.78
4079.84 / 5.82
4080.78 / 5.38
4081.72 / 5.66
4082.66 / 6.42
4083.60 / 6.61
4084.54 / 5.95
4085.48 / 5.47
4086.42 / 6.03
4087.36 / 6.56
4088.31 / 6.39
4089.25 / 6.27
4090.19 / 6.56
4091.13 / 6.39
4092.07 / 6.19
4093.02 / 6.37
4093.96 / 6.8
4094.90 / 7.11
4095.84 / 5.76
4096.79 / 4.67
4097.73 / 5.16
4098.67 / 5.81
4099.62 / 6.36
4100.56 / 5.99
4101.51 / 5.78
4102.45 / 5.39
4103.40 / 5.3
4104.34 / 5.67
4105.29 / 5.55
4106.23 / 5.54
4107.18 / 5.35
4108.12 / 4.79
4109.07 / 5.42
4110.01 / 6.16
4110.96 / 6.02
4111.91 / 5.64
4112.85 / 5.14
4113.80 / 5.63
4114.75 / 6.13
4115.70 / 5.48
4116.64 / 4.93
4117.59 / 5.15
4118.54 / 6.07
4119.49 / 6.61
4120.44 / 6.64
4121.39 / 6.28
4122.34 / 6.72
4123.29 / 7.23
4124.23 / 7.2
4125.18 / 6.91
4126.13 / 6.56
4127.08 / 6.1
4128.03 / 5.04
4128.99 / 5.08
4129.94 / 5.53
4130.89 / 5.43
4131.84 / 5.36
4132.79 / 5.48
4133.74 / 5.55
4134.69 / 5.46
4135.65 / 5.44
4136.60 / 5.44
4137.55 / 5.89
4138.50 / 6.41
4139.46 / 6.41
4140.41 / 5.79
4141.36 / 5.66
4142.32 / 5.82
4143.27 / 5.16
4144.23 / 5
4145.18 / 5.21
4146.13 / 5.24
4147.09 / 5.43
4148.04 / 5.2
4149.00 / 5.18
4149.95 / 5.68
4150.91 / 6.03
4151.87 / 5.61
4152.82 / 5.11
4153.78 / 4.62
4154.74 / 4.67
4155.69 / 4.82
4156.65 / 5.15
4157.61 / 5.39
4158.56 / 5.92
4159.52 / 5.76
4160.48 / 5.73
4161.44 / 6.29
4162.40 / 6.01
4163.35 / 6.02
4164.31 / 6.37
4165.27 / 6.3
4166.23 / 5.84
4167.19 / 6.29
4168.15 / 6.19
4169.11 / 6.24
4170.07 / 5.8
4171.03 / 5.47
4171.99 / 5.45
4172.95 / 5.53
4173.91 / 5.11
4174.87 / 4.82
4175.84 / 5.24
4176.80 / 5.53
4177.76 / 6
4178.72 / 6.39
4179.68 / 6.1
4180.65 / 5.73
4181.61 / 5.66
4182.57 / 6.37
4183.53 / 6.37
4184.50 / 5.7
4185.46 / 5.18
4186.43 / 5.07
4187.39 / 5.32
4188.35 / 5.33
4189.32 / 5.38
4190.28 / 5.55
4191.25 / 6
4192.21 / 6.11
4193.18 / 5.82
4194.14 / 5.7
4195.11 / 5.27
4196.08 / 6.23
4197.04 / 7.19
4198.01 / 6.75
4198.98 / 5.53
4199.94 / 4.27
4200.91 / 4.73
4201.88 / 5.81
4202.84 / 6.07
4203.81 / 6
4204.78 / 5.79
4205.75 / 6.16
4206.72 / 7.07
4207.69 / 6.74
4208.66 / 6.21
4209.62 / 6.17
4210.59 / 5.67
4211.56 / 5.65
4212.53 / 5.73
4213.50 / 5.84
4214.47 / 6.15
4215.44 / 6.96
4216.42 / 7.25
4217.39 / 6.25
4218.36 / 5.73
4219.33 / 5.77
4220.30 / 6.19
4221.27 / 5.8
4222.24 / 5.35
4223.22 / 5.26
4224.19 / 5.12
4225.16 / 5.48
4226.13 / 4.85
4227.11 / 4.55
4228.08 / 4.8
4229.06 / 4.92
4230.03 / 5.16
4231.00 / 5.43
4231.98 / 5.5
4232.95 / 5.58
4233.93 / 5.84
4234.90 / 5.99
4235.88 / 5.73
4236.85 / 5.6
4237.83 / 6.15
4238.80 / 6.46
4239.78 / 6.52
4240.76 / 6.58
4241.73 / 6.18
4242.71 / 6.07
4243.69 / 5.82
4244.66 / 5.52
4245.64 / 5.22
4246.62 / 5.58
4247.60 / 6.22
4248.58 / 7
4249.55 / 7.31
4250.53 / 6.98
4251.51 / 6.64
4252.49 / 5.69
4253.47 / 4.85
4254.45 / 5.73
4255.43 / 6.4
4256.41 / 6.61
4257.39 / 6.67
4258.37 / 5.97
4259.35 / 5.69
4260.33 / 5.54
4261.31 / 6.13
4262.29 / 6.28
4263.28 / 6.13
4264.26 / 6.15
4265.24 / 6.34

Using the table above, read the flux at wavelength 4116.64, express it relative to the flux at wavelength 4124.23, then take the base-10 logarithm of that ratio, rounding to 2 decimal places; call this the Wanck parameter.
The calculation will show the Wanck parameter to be -0.16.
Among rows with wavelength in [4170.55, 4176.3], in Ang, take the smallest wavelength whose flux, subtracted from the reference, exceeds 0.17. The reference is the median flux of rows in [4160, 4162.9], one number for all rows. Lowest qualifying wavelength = 4171.03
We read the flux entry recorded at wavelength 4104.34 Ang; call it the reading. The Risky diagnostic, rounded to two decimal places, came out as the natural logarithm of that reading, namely 1.74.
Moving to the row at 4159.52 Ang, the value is 1.75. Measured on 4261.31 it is 1.81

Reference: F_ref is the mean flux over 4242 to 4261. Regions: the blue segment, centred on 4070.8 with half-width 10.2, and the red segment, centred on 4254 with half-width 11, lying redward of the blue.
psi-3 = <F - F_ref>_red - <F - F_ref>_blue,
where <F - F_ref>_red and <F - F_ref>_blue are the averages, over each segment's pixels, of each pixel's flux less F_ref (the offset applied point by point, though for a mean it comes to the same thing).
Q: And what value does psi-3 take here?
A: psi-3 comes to 0.7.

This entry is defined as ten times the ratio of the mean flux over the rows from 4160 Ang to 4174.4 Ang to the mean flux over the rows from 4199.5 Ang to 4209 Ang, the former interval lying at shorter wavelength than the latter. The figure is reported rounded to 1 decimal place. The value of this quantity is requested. 10.0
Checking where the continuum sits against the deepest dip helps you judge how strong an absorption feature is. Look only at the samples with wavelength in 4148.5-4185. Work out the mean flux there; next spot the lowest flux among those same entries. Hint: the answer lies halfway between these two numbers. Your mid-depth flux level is 5.2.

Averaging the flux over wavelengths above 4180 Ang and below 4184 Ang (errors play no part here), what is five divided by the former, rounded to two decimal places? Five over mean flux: 0.83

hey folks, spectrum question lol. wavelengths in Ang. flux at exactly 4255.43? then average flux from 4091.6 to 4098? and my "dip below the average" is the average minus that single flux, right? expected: -0.4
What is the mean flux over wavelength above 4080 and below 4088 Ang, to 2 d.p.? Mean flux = 6.01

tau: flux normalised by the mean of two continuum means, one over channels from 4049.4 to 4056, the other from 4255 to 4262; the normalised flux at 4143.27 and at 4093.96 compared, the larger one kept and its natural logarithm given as 0.18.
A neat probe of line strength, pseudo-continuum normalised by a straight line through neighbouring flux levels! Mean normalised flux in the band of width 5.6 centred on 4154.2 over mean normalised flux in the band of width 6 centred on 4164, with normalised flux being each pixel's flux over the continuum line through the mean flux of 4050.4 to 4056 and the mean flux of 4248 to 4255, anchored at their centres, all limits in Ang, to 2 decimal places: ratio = 0.82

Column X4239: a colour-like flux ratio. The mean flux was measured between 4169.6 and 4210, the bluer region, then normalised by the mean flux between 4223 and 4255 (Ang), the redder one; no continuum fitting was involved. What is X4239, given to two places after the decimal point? 1.00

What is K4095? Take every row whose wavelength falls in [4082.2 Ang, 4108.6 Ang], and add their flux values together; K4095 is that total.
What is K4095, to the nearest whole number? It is 166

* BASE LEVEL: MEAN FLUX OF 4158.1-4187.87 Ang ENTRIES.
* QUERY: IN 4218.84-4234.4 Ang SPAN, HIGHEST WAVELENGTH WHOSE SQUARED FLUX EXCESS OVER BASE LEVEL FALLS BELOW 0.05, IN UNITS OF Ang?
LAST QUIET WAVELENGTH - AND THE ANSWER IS 4233.93 Ang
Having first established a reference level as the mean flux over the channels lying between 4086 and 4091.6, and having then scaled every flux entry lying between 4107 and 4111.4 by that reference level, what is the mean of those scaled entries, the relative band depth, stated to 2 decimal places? 0.87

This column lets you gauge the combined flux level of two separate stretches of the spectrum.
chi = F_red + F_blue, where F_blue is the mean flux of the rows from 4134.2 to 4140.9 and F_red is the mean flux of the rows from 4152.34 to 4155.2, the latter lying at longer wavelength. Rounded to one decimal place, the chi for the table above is 10.6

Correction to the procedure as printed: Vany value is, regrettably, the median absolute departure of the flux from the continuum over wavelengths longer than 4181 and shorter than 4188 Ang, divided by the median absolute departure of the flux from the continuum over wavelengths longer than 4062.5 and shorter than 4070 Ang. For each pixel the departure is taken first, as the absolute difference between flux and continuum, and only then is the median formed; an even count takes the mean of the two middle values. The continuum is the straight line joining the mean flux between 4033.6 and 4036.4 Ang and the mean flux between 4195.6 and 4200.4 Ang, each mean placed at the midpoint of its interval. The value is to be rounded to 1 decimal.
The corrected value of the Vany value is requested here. 0.9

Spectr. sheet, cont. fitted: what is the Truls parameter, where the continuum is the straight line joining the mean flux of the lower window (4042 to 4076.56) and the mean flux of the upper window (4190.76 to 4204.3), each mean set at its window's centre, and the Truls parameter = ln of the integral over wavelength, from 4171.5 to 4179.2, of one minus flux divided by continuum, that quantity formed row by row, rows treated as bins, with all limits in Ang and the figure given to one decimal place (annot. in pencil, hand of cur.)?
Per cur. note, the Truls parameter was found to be -1.2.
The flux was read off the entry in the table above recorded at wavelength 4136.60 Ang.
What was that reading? 5.44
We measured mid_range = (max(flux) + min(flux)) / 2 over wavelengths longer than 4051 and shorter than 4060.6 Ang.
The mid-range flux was 5.5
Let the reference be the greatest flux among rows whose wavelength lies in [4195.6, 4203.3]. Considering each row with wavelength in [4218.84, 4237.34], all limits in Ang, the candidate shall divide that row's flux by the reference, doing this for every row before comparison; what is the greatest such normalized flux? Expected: 0.86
